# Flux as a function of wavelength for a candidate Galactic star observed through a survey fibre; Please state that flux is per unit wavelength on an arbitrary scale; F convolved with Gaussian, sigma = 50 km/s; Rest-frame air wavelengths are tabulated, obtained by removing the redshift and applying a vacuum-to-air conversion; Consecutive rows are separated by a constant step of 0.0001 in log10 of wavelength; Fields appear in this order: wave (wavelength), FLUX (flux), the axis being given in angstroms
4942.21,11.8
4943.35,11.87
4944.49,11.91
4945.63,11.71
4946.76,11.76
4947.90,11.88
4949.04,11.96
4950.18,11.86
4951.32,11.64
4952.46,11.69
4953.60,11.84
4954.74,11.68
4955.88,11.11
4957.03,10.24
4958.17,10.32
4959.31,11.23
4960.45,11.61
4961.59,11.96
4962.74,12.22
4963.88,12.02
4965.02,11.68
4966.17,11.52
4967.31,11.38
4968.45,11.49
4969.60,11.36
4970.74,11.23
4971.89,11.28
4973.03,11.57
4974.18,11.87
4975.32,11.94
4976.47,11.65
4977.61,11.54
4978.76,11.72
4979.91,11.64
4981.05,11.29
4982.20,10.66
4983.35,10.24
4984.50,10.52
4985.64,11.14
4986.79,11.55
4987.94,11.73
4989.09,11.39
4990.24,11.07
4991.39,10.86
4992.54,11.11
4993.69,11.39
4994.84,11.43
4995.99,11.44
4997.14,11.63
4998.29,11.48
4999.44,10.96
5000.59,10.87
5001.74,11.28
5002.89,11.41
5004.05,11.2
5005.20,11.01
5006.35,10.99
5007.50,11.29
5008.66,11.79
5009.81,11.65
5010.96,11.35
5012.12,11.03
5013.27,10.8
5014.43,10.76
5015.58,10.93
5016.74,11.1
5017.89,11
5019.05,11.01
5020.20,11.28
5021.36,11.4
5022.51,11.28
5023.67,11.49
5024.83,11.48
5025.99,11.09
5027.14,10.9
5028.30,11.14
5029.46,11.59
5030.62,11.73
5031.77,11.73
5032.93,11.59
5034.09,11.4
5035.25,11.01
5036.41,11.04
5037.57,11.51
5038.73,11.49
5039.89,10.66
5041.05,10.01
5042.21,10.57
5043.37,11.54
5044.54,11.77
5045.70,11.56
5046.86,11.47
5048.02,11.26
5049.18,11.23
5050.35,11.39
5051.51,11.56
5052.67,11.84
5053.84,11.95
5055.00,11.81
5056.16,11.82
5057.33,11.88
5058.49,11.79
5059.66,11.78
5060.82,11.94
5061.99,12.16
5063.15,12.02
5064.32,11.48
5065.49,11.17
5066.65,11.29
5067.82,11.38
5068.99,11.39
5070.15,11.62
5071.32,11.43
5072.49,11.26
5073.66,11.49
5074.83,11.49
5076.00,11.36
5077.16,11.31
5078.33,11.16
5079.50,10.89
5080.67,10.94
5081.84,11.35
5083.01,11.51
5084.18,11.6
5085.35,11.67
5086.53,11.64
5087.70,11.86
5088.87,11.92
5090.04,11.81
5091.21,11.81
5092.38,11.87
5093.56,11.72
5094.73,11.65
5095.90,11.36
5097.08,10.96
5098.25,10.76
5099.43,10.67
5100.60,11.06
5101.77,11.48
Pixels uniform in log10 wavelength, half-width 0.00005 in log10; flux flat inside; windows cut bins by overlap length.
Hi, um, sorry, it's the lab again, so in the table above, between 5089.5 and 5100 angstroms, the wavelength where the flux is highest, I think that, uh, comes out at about 5092.38 angstroms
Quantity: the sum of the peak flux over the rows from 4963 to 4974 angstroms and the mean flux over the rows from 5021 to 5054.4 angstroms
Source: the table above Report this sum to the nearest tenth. 23.4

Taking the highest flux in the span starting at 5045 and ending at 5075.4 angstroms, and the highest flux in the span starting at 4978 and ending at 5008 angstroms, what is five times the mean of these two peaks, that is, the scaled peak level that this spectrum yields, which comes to 59.7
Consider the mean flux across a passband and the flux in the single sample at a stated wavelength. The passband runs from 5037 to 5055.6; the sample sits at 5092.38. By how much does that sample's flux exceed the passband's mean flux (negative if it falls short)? 0.52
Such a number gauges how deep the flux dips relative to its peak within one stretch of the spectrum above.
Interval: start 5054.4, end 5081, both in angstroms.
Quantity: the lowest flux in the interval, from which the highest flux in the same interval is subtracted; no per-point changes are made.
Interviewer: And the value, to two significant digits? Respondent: -1.3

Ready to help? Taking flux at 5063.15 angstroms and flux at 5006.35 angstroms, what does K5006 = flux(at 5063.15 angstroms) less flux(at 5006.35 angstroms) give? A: 1.0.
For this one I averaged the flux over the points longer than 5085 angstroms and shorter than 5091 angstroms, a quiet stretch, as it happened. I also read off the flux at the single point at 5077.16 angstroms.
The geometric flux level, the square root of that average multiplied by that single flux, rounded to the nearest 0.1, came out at 11.5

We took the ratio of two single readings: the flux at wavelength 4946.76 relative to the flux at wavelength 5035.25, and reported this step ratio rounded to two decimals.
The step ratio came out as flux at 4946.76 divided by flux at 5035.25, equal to 1.07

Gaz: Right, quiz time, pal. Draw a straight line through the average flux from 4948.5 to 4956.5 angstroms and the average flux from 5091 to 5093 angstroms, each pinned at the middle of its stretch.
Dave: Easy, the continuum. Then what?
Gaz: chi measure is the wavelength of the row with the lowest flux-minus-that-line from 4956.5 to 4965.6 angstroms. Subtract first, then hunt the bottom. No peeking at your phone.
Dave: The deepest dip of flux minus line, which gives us 4957.03 angstroms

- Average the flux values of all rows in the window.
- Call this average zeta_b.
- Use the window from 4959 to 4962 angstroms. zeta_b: 11.6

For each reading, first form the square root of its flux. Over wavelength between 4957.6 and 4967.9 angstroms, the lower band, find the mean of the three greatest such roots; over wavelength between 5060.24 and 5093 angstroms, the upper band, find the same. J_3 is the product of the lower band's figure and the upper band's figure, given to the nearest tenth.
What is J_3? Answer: 12.1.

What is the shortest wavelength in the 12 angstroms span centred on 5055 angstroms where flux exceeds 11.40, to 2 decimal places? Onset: 5051.51 angstroms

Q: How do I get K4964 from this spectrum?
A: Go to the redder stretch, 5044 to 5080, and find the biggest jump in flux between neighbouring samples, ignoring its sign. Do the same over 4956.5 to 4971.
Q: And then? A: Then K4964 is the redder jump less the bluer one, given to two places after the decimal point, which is -0.37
